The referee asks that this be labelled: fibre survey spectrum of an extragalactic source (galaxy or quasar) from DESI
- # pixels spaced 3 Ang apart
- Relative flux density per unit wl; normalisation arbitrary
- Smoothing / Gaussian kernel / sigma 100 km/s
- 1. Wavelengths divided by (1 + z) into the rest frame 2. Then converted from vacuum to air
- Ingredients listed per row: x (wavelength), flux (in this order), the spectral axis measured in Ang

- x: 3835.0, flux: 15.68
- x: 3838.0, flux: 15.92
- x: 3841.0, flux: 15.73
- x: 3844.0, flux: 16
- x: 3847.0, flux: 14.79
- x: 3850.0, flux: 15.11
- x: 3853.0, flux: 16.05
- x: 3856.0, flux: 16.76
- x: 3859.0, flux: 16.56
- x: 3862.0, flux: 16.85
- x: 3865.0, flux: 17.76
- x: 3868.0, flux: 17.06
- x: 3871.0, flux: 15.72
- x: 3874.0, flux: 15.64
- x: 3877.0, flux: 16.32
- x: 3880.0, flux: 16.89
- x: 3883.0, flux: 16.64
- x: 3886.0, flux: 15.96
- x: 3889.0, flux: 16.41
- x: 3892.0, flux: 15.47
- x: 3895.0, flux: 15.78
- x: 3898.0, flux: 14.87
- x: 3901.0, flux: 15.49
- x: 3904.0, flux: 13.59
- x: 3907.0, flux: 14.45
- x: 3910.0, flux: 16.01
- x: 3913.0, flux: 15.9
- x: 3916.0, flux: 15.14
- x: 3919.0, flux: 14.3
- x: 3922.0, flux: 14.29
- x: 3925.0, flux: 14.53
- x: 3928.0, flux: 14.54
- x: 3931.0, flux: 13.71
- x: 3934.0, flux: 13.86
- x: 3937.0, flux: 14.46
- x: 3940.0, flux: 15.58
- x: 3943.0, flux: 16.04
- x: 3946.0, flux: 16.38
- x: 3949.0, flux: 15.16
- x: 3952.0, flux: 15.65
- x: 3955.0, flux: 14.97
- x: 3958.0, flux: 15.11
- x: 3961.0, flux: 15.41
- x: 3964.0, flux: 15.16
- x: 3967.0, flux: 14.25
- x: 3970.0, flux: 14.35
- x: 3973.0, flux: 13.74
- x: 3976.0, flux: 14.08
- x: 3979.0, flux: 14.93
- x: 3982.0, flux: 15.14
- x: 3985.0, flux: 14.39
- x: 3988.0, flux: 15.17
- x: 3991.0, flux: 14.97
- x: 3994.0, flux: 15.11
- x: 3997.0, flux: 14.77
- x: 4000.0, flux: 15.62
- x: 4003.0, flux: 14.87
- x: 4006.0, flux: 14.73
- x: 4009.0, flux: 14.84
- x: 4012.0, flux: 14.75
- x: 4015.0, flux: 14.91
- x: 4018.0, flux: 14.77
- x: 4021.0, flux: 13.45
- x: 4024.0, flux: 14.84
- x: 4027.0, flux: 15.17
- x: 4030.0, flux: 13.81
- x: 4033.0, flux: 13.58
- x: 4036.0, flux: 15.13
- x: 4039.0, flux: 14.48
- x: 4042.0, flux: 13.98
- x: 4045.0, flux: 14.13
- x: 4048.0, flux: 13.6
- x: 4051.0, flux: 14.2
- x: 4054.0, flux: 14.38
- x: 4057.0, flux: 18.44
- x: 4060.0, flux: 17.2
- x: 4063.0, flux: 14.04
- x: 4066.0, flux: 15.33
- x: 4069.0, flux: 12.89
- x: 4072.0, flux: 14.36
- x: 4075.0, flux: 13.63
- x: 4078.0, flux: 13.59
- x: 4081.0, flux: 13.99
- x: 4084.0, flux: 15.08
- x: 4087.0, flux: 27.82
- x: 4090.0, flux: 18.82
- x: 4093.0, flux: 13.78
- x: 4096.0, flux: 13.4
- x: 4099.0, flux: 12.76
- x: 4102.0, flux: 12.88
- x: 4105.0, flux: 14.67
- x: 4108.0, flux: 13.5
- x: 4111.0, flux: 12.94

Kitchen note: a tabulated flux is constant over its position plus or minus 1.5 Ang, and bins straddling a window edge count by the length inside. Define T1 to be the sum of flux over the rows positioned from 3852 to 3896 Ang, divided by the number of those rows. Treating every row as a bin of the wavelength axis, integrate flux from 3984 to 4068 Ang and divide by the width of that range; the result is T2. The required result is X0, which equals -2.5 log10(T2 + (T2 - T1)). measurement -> -2.80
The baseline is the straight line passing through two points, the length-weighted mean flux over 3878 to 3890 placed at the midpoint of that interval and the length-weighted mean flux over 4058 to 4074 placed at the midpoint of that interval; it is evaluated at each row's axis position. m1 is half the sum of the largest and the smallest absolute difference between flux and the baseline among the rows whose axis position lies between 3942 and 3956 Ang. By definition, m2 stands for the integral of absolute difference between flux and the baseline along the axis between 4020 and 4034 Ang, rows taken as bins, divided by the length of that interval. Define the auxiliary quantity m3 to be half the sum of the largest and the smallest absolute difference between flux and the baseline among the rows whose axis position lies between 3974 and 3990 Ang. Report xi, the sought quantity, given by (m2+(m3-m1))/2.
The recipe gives 0.7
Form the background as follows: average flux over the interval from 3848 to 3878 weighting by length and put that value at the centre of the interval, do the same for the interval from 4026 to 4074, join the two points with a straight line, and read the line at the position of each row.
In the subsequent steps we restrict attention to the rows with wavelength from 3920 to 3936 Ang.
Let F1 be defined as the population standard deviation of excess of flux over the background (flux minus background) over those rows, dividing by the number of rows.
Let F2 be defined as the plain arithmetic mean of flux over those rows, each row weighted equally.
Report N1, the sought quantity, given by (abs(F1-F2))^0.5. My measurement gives 3.72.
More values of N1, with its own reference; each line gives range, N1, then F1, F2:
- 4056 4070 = 3.69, 2.0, 15.6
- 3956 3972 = 3.80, 0.4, 14.9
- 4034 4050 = 3.71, 0.5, 14.3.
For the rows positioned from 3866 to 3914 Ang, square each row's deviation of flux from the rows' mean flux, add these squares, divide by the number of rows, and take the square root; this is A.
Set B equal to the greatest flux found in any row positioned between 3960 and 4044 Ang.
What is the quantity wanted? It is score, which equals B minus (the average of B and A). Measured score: 7.4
